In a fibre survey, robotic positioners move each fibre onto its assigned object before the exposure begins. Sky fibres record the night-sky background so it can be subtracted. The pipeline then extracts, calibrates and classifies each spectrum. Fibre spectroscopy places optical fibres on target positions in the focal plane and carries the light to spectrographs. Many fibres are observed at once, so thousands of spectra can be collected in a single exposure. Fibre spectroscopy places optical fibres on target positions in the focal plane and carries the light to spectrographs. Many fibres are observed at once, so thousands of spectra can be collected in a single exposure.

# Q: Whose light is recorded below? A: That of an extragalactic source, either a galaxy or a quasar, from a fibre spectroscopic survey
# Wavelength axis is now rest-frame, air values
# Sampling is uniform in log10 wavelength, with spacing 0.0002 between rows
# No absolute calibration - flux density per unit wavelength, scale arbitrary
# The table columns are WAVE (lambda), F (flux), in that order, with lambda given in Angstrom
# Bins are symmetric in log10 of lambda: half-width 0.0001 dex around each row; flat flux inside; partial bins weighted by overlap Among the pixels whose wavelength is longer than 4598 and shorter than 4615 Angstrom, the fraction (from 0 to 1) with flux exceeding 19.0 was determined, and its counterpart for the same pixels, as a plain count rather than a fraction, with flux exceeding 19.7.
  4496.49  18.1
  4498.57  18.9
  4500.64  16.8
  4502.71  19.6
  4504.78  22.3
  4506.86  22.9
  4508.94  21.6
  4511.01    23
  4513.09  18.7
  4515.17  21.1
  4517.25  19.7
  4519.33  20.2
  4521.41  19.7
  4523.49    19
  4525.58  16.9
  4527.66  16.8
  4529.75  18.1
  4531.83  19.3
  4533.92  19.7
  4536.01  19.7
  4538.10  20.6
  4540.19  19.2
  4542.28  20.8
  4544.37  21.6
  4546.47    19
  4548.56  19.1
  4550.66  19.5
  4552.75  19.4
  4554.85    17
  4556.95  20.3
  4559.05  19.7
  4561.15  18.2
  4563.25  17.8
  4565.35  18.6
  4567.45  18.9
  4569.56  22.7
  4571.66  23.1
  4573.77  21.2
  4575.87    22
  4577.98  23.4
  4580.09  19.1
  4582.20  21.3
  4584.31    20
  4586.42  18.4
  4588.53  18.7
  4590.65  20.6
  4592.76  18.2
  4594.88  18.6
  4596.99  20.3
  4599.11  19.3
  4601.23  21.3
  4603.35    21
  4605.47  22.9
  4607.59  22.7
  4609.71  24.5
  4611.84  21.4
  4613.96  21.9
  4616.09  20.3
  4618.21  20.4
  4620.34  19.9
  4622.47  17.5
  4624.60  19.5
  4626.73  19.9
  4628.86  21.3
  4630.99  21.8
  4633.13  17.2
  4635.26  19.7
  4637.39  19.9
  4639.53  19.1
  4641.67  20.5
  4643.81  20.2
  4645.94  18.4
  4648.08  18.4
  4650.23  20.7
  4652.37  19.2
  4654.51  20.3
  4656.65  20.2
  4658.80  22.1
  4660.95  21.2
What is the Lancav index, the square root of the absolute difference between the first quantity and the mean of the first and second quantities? 1.7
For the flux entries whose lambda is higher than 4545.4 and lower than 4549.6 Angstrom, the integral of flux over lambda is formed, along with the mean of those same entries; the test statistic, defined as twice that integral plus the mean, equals 179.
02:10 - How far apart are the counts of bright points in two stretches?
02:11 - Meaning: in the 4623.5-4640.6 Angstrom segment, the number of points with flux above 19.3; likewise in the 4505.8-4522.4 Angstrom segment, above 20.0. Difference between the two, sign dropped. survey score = 1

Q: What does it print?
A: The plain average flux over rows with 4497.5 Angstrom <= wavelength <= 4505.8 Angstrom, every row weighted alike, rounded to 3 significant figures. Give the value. 19.4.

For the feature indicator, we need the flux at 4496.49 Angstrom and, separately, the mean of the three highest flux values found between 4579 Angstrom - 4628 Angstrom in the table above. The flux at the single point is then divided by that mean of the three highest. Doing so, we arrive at 0.775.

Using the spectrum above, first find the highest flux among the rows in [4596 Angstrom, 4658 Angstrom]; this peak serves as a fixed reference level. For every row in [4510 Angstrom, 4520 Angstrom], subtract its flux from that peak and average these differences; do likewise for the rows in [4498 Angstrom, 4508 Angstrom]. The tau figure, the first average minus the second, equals -0.4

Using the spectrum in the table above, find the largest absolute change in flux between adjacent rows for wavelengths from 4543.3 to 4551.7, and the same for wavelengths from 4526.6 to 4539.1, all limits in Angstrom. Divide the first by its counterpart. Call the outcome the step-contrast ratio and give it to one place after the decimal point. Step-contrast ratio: 2.0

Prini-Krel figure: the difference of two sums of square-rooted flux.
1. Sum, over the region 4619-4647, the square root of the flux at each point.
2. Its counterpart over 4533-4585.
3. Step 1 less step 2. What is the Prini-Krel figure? -54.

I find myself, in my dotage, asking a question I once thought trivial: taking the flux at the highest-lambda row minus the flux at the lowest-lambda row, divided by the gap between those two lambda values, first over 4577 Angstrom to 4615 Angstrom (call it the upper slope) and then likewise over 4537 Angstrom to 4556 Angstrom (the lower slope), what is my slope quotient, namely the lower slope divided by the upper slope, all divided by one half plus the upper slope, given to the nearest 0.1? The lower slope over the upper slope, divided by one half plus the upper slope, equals 11.2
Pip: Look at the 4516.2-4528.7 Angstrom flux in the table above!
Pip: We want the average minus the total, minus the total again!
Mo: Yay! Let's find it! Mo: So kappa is -206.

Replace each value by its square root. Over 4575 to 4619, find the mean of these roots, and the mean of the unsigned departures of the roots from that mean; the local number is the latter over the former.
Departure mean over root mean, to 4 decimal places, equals 0.0335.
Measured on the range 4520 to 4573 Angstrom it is 0.0291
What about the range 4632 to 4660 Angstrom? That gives 0.0241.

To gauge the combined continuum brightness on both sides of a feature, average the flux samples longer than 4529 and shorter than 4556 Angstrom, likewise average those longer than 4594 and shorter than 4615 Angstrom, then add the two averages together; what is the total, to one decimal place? 40.9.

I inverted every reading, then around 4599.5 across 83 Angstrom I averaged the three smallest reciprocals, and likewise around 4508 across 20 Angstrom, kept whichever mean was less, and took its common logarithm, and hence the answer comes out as -1.37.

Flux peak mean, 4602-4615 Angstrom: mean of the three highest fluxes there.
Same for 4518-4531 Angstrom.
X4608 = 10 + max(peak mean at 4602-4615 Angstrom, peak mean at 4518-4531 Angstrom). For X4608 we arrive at 33.4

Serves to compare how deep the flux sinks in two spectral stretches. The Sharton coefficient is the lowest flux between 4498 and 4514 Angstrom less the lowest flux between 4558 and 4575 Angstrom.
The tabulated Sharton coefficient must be -1.0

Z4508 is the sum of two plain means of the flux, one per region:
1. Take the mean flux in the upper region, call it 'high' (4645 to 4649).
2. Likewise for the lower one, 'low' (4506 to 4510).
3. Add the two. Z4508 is 40.6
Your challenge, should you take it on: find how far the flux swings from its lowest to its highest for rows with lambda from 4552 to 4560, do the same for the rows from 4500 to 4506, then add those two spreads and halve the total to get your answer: 4.4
